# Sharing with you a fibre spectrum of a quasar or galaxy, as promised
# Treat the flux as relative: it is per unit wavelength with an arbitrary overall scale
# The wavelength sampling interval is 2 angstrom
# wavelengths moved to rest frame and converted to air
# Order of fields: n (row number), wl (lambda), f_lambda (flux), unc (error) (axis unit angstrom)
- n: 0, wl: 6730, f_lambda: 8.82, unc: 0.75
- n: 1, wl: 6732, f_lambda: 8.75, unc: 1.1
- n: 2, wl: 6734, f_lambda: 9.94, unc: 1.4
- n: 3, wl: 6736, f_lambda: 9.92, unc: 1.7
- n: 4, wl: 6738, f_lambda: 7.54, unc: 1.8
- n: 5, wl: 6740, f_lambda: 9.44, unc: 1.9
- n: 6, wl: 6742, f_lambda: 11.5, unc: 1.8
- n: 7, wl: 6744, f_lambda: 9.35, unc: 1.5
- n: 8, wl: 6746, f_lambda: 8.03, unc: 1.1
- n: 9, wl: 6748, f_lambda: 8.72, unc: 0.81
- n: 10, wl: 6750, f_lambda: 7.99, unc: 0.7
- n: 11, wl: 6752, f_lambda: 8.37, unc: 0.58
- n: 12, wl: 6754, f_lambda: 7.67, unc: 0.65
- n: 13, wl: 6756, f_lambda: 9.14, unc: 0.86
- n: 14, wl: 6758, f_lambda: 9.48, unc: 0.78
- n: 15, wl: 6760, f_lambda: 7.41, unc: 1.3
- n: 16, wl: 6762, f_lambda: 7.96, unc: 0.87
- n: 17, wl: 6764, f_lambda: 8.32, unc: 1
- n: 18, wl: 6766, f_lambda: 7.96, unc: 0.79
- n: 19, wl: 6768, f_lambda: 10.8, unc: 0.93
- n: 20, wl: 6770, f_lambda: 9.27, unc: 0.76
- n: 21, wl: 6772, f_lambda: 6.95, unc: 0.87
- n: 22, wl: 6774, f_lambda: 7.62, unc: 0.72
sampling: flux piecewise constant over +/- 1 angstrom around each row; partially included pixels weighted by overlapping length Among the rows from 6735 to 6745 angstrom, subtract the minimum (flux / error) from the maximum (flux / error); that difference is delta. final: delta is 2.2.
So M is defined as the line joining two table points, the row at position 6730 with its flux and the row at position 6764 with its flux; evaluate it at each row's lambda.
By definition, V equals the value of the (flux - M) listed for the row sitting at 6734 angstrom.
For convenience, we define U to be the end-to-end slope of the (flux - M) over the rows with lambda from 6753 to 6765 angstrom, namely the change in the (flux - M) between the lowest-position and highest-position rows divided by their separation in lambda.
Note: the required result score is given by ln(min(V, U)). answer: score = -2.5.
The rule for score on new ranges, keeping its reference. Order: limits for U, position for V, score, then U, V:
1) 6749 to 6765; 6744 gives -3.3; 0.04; 0.74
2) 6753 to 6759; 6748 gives -1.8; 0.47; 0.16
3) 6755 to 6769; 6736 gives -1.9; 0.15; 1.19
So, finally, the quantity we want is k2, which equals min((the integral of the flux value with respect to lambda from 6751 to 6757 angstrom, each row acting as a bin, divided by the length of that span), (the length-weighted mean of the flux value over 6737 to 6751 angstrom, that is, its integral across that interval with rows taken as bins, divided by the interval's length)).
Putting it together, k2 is 8.4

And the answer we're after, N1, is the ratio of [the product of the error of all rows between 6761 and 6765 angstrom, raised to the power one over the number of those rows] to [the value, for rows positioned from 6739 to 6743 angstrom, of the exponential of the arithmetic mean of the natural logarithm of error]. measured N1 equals 0.5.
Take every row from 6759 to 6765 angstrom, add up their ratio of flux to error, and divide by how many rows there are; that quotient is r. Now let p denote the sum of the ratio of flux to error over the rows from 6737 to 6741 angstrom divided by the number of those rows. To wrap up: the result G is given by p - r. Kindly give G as -3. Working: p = 5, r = 8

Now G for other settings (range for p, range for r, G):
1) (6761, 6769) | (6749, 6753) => -3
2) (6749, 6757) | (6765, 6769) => 1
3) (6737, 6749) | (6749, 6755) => -6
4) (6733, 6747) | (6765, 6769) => -5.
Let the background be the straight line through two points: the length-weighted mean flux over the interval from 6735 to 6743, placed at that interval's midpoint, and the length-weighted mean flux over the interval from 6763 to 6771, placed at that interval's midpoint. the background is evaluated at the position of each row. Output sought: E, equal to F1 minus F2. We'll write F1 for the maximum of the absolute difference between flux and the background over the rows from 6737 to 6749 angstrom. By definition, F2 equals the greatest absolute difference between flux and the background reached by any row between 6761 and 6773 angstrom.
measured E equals 0.0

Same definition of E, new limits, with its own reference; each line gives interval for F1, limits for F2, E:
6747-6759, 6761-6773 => -0.4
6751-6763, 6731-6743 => -0.3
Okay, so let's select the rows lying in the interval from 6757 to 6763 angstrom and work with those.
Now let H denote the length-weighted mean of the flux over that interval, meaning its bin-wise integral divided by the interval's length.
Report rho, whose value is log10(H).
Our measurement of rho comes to 0.92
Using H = 8.28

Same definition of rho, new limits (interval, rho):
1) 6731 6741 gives 0.96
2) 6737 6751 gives 0.95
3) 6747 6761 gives 0.92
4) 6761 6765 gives 0.91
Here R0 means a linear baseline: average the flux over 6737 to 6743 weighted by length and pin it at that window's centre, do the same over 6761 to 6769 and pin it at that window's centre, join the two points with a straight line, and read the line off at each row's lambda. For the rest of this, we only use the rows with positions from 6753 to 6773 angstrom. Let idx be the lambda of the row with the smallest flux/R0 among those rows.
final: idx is 6772 angstrom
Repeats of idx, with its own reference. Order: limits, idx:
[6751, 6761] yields 6760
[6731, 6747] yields 6738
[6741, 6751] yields 6746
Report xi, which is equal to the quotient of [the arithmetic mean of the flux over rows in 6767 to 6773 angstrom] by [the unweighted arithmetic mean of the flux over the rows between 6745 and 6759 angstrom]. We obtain 1.1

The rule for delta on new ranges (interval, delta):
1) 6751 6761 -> 8.7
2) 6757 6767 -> 6.5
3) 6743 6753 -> 8.2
